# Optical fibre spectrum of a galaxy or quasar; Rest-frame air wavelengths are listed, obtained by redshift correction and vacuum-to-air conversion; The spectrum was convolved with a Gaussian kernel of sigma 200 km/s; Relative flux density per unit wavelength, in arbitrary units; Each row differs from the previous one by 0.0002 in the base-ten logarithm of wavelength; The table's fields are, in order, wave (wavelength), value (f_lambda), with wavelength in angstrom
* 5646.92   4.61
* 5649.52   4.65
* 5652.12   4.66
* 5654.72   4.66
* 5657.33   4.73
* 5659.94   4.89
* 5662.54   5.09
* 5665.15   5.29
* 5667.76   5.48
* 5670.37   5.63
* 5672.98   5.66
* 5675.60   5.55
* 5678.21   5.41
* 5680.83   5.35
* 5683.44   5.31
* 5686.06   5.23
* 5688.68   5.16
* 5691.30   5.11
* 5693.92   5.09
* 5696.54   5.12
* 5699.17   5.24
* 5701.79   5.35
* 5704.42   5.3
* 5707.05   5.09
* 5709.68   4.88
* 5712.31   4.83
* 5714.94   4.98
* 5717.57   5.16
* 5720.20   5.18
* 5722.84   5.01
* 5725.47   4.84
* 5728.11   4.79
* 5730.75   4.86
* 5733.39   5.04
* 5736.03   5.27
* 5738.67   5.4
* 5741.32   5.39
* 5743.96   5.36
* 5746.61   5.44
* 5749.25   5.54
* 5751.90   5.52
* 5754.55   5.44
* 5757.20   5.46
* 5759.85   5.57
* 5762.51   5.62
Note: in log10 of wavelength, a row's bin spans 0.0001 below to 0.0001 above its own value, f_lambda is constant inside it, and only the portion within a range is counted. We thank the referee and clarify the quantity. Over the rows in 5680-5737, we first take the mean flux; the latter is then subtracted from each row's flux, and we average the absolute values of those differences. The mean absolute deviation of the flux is 0.144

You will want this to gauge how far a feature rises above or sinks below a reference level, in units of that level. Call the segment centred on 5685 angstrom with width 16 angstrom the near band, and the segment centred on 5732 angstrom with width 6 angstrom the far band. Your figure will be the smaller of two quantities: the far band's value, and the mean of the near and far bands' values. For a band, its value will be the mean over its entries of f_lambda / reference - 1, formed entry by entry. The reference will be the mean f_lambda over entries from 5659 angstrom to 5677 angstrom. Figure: -0.08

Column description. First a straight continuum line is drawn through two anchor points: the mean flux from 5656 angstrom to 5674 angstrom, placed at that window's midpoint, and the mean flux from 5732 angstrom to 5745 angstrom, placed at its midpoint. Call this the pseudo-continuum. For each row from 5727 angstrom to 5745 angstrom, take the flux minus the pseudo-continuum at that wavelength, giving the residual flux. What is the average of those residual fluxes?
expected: -0.13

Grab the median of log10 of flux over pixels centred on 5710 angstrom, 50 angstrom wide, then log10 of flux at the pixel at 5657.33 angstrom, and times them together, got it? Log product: 0.48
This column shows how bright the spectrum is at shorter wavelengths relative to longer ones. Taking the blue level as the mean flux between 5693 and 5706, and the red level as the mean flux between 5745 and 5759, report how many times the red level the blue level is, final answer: 0.95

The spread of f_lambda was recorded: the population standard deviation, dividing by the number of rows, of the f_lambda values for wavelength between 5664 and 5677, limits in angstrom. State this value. 0.13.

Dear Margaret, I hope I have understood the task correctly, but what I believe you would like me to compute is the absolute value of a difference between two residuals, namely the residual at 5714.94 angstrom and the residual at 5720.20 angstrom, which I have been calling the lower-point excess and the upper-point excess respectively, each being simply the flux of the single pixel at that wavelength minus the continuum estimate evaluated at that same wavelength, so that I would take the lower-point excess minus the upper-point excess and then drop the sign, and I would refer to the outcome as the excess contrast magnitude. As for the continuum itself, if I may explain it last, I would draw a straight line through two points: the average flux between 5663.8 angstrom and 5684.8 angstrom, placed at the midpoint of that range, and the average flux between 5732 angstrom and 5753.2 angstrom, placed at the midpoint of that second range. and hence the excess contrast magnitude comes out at 0.21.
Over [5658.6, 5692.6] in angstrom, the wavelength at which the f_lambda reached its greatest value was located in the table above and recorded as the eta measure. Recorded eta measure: 5672.98 angstrom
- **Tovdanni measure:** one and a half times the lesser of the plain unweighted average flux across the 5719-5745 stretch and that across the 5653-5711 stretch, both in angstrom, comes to 7.67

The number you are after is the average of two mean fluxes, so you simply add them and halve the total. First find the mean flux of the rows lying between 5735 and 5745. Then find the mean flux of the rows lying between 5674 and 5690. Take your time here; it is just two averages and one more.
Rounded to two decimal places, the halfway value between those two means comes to 5.35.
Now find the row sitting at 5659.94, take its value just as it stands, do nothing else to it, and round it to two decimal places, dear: 4.89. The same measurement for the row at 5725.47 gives 4.84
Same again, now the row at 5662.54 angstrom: 5.09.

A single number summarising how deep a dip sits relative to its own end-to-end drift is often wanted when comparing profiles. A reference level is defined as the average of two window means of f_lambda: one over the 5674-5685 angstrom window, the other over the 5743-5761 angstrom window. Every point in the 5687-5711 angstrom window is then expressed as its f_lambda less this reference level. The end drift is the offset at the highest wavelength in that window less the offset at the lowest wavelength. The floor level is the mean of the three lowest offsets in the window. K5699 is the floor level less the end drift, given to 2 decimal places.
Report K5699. -0.14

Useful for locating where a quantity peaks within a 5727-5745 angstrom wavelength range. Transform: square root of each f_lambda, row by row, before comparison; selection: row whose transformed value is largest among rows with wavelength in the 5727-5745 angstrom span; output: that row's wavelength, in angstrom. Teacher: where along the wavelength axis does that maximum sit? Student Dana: 5738.67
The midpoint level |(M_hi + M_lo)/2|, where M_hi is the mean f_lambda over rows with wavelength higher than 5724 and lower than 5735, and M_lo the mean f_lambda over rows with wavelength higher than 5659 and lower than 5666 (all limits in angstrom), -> 4.99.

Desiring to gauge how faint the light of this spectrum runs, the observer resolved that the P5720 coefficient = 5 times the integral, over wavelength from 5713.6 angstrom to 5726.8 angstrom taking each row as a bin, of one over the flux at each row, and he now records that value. 13.1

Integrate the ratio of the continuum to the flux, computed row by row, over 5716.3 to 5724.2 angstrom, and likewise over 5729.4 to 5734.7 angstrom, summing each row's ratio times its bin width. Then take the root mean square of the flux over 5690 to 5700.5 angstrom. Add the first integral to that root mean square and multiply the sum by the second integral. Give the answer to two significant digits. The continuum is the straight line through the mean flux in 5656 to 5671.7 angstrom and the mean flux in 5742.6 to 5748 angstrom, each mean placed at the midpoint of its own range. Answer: 77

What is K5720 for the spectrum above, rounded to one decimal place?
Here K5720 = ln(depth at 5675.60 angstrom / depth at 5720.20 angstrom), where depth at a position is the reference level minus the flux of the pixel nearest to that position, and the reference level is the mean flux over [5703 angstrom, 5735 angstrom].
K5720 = 1.1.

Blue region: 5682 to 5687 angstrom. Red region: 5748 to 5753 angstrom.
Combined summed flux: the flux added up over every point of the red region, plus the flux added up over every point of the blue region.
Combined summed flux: 21.6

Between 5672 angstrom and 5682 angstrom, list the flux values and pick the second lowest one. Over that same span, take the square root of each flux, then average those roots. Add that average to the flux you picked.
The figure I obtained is 7.8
